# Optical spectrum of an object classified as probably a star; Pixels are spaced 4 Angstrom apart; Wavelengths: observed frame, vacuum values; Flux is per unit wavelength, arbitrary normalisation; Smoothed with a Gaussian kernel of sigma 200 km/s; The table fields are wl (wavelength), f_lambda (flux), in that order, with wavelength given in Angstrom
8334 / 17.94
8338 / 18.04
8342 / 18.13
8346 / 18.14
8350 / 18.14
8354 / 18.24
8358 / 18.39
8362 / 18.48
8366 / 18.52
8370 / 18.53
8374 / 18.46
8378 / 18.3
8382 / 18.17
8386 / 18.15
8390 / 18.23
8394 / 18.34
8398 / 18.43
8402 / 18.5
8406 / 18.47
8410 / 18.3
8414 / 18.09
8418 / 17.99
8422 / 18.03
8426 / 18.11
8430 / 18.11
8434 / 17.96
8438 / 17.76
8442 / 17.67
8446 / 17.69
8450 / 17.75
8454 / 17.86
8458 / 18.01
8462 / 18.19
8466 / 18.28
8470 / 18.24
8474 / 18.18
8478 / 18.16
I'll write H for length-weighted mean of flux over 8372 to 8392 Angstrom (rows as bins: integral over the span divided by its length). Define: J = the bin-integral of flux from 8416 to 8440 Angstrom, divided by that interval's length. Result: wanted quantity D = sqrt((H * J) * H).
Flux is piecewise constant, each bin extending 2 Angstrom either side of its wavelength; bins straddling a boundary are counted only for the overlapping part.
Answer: 77.5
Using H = 18.3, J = 18.0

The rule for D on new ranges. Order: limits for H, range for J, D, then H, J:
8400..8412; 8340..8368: 78.8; 18.4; 18.3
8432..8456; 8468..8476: 75.9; 17.8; 18.2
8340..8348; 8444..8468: 76.9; 18.1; 18.0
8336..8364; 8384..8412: 78.1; 18.2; 18.3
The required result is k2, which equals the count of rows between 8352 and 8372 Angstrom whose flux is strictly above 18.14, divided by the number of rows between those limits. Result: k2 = 1.00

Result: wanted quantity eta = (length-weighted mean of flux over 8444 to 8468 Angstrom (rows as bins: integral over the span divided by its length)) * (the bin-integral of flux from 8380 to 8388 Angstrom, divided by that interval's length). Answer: 326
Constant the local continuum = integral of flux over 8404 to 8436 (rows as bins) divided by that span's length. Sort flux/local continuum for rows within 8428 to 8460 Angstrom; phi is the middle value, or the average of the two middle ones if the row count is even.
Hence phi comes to 0.98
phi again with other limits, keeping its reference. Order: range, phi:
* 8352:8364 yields 1.01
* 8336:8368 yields 1.00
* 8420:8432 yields 1.00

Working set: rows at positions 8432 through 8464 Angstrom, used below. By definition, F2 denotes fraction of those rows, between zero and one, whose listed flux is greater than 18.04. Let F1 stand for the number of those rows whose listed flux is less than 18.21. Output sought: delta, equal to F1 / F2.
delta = 64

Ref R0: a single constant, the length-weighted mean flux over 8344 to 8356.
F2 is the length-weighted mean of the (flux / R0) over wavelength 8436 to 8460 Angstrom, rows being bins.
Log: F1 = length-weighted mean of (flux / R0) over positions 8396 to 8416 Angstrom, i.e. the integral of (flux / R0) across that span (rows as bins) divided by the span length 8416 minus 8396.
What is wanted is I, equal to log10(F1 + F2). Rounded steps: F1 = 1.01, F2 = 0.98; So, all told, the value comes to 0.299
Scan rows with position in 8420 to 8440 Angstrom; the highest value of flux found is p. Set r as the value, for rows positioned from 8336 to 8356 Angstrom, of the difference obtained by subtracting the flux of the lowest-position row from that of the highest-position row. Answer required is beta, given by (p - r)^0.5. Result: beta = 4.23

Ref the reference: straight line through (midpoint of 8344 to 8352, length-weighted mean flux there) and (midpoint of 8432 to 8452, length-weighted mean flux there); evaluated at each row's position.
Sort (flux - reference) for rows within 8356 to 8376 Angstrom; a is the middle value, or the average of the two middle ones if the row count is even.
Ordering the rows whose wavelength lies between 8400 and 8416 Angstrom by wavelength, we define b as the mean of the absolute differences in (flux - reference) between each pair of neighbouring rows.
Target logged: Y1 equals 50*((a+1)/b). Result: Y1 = 589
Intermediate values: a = 0.42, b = 0.12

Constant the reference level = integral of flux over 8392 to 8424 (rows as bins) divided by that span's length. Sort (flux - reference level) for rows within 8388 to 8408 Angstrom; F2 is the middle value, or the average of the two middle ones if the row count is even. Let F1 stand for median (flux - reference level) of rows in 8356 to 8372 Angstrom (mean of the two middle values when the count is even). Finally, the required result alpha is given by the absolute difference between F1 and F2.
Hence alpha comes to 0.07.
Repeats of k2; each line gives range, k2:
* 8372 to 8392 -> 1.00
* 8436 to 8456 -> 0.00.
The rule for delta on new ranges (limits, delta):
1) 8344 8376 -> 2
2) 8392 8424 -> 4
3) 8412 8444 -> 21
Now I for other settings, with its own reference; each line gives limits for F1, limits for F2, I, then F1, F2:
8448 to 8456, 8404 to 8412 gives 0.299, 0.98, 1.01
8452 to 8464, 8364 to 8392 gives 0.301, 0.99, 1.01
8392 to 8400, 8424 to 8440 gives 0.301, 1.01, 0.99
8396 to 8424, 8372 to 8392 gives 0.303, 1.00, 1.00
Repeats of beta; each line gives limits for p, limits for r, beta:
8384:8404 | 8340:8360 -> 4.27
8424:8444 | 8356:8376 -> 4.25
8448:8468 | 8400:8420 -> 4.33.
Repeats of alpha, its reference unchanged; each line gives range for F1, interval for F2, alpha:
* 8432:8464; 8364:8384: 0.65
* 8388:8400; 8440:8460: 0.59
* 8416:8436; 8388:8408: 0.40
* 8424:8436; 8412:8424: 0.08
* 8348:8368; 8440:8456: 0.67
